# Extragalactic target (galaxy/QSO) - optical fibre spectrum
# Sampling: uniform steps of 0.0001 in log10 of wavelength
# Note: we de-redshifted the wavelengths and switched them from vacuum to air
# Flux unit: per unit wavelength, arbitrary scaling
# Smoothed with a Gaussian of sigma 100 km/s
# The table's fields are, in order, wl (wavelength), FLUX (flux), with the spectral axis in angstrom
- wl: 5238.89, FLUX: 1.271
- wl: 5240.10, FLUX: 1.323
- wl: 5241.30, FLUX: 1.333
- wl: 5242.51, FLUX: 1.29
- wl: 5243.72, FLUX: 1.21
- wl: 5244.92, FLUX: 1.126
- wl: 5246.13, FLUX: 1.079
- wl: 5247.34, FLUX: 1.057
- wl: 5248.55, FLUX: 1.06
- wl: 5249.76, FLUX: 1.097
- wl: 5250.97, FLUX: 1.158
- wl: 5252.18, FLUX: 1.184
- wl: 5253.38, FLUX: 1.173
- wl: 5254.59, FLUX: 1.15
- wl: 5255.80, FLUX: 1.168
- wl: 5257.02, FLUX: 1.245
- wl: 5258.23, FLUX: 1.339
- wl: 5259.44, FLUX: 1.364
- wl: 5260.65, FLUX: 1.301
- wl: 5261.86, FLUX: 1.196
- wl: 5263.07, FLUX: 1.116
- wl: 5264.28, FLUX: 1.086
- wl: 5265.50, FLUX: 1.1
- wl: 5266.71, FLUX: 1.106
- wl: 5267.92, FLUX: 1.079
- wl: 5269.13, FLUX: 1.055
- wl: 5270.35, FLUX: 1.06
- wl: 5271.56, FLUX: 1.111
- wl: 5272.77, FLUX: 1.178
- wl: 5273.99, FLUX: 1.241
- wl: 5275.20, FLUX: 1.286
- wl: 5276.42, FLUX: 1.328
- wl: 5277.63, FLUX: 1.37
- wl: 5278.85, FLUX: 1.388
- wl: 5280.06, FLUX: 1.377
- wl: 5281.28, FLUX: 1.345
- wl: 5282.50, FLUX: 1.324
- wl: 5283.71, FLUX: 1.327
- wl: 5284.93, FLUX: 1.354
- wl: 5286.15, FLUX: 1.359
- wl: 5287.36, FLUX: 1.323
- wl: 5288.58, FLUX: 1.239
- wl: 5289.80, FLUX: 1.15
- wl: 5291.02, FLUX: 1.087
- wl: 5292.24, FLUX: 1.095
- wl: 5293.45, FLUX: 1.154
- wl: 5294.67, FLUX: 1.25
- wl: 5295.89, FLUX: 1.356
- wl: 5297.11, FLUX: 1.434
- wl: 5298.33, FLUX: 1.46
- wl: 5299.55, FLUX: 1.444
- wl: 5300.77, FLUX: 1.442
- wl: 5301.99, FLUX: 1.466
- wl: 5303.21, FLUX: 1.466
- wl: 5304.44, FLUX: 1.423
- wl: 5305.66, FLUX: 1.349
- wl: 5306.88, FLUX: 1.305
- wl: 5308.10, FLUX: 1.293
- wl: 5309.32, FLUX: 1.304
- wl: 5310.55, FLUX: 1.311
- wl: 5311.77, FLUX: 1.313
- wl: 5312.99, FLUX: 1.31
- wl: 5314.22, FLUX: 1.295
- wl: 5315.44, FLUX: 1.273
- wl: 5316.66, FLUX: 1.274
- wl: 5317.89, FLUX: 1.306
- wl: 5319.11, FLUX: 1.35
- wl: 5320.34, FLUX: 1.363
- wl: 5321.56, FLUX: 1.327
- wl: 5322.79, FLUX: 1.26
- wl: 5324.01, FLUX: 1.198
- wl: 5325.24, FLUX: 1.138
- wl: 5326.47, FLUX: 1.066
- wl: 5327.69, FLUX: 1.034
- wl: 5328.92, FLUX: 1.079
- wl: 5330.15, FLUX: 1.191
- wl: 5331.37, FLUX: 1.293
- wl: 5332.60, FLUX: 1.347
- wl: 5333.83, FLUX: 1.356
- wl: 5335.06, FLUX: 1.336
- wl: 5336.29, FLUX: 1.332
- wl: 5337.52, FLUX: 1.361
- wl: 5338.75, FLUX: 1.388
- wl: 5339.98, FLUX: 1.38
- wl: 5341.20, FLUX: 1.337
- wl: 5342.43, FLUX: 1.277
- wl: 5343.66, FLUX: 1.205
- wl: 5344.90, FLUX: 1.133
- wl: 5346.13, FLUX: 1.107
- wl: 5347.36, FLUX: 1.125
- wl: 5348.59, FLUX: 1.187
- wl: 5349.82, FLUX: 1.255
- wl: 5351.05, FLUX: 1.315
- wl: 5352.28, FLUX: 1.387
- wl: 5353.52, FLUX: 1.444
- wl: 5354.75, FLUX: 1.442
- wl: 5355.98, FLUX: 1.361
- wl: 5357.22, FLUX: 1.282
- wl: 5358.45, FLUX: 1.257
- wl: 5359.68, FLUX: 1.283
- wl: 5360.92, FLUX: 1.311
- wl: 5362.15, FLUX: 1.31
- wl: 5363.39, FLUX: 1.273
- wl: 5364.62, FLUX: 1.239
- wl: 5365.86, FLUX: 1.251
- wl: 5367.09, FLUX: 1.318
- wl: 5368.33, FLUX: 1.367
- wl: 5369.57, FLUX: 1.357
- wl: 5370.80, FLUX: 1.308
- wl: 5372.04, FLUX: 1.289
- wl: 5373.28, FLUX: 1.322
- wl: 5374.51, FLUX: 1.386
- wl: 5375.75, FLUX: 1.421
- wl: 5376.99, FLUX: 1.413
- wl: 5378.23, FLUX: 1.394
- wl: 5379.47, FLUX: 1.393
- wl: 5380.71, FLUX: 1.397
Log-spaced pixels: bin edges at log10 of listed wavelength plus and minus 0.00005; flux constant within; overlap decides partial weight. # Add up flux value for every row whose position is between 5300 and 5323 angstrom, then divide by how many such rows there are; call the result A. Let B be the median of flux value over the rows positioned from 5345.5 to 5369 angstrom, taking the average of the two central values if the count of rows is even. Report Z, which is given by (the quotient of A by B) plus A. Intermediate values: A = 1.34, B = 1.28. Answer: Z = 2.38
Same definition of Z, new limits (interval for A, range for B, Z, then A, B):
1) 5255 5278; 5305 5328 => 2.11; 1.20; 1.30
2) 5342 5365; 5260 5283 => 2.34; 1.27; 1.20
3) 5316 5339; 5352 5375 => 2.23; 1.26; 1.31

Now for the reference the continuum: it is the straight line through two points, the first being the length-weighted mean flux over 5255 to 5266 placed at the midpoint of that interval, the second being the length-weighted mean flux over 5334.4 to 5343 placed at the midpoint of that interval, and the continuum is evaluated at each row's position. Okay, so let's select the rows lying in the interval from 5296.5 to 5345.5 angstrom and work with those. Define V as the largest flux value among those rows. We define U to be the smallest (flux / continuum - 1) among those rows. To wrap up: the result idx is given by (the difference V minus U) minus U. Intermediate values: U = -0.22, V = 1.466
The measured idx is 1.91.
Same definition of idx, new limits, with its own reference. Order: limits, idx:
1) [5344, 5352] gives 1.68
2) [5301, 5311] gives 1.47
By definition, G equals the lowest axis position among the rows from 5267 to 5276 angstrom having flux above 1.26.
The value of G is 5275.20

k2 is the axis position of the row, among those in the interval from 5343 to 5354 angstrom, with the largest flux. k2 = 5353.52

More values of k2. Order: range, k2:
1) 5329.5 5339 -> 5338.75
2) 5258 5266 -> 5259.44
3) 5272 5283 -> 5278.85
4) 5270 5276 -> 5275.20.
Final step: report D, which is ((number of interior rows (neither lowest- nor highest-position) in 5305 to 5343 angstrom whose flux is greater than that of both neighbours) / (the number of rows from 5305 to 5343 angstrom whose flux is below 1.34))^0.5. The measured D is 0.417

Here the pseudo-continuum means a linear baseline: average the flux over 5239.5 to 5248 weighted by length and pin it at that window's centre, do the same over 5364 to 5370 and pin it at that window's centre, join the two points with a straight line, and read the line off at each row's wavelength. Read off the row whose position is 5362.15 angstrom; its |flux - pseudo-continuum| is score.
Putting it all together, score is 0.01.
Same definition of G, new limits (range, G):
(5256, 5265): 5258.23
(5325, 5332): 5331.37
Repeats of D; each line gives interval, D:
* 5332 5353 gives 0.426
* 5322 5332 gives 0.000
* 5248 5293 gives 0.408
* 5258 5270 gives 0.471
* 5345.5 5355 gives 0.447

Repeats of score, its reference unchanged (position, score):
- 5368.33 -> 0.06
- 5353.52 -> 0.15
